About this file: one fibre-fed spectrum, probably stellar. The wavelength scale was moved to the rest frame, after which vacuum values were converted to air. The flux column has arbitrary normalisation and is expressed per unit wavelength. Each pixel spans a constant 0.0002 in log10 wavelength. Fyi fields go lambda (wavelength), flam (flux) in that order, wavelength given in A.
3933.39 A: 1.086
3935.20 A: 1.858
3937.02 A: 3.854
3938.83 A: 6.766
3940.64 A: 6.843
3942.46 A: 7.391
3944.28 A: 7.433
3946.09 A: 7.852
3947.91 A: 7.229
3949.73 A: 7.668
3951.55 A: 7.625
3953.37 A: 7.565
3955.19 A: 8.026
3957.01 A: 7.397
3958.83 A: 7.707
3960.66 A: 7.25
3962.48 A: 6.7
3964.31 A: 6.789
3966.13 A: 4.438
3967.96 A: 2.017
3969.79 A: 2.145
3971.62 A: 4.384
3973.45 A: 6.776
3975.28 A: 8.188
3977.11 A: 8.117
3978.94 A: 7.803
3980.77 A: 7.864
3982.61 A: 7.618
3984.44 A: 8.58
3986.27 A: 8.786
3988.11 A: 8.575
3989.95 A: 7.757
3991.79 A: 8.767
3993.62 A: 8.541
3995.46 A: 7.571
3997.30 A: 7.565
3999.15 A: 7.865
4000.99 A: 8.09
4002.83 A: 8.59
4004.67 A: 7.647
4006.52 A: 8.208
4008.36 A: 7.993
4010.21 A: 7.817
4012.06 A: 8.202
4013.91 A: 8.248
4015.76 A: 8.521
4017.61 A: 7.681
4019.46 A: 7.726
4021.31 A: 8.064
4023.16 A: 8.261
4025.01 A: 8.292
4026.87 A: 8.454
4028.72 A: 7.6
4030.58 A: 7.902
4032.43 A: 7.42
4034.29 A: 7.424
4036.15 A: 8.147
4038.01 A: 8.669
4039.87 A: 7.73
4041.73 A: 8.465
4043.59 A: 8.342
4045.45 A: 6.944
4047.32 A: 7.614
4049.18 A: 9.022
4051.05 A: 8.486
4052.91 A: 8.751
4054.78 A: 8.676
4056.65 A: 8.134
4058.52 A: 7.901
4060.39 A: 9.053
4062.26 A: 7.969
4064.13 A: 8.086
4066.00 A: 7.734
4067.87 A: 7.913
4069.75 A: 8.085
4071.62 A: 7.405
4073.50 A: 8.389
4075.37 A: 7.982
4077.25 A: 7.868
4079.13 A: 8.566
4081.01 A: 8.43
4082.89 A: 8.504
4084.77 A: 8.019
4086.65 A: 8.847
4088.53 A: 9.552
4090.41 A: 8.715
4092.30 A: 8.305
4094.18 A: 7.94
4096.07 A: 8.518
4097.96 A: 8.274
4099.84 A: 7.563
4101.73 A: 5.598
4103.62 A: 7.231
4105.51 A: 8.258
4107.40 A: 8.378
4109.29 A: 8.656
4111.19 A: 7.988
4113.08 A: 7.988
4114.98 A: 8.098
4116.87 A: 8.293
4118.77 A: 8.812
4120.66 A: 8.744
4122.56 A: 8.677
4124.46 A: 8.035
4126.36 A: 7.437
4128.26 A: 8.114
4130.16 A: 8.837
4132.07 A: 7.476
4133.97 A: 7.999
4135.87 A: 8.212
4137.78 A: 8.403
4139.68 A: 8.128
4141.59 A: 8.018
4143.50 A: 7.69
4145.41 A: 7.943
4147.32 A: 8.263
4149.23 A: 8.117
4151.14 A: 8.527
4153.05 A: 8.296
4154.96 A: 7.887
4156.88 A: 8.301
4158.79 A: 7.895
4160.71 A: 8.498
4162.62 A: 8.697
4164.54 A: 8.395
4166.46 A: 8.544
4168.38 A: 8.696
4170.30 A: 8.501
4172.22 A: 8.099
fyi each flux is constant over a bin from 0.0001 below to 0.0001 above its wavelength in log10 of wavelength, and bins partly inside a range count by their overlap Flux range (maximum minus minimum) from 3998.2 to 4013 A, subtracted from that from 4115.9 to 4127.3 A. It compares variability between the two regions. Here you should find 0.43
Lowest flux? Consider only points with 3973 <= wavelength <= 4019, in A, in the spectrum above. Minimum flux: 6.776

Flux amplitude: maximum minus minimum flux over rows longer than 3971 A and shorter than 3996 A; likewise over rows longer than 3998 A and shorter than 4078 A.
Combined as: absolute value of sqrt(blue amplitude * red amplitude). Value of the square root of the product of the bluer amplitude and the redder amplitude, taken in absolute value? 3.05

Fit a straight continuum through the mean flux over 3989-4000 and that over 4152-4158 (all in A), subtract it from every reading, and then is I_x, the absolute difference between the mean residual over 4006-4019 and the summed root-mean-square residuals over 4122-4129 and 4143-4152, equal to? 0.7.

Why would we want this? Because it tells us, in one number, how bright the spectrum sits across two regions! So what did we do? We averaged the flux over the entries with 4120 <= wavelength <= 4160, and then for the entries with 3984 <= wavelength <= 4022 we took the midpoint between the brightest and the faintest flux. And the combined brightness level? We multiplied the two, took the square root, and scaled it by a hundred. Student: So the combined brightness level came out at 816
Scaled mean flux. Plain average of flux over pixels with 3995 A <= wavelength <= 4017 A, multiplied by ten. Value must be 80.3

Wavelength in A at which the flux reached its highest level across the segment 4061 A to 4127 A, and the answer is 4088.53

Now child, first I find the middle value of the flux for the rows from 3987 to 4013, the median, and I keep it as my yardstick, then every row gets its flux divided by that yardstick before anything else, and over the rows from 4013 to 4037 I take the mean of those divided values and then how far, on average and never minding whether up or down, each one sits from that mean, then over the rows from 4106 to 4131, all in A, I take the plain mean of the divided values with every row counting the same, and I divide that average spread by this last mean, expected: 0.039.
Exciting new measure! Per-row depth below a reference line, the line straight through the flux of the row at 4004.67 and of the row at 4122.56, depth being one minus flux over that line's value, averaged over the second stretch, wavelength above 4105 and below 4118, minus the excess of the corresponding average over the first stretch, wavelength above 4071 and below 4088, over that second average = 0.07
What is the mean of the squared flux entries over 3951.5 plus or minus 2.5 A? 58.1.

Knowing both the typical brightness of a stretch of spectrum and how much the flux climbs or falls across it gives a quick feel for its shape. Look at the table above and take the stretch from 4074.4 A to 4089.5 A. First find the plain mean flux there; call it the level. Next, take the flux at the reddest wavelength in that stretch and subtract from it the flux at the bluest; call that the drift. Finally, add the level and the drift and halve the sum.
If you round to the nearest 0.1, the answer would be 5.0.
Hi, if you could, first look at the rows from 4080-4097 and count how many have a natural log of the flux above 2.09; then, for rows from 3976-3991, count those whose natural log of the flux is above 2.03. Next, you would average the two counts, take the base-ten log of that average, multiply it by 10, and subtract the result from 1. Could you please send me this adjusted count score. -7.8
